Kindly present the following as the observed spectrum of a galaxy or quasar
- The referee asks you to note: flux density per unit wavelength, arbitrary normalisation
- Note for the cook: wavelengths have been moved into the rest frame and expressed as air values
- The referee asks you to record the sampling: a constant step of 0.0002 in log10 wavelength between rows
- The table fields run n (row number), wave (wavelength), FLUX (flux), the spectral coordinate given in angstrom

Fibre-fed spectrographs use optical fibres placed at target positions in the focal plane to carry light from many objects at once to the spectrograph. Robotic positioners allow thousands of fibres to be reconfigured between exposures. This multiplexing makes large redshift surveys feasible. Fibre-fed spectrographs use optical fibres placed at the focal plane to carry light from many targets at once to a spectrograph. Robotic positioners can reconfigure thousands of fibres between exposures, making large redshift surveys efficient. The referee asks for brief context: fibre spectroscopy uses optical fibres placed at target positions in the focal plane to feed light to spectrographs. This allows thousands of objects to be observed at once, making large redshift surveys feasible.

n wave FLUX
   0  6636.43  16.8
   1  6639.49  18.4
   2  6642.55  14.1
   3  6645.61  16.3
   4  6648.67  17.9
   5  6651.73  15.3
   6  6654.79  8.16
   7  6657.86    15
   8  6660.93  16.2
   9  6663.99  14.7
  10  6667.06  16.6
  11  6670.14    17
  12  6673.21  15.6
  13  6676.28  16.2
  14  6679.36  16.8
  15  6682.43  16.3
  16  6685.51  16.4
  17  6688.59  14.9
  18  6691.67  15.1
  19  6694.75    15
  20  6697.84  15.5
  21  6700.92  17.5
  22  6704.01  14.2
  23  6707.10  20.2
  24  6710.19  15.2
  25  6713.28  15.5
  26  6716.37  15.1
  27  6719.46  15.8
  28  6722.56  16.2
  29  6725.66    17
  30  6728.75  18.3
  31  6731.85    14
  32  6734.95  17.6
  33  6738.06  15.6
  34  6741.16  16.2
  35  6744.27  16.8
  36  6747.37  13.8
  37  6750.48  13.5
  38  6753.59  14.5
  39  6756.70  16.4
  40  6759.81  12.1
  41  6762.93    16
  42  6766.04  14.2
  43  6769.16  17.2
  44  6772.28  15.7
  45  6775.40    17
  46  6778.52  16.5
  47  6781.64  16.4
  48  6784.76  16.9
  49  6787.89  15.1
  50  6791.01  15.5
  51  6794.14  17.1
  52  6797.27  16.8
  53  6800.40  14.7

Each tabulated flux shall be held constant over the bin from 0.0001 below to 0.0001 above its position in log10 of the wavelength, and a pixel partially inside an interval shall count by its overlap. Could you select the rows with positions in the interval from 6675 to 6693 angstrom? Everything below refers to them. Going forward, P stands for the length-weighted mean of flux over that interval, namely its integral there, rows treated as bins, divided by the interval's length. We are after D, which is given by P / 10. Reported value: 1.60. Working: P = 16.0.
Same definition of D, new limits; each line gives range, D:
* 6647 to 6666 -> 1.46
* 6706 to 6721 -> 1.63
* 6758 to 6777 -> 1.54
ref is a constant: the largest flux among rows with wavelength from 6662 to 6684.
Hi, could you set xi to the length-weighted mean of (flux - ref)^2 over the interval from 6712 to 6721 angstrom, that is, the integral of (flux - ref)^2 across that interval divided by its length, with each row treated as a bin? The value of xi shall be 2.4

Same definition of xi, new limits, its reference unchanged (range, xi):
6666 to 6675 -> 0.7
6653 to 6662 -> 28.2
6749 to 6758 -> 6.4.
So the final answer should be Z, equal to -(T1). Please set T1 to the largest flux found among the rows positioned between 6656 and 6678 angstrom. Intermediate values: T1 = 17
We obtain -17.0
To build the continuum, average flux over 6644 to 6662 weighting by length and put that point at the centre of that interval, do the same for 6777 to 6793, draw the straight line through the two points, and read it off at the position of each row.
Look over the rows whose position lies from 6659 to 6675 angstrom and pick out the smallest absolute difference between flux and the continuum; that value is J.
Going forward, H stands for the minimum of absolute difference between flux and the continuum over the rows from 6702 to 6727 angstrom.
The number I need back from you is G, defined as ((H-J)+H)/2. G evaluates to 0.0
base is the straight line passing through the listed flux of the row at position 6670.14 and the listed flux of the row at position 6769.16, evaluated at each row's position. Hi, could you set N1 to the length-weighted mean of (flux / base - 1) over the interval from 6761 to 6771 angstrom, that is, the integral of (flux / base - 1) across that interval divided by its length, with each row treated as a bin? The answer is -0.089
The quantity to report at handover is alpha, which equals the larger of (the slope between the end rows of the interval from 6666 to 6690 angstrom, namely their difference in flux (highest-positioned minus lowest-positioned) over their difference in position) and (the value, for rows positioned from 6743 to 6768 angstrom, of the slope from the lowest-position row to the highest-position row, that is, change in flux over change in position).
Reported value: -0.08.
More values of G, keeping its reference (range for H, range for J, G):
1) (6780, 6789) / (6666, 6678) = 0.0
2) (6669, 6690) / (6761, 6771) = 0.2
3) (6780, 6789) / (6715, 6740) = 0.3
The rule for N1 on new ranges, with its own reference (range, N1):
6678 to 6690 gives -0.054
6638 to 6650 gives -0.018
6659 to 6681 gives -0.051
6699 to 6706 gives -0.056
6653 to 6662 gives -0.233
